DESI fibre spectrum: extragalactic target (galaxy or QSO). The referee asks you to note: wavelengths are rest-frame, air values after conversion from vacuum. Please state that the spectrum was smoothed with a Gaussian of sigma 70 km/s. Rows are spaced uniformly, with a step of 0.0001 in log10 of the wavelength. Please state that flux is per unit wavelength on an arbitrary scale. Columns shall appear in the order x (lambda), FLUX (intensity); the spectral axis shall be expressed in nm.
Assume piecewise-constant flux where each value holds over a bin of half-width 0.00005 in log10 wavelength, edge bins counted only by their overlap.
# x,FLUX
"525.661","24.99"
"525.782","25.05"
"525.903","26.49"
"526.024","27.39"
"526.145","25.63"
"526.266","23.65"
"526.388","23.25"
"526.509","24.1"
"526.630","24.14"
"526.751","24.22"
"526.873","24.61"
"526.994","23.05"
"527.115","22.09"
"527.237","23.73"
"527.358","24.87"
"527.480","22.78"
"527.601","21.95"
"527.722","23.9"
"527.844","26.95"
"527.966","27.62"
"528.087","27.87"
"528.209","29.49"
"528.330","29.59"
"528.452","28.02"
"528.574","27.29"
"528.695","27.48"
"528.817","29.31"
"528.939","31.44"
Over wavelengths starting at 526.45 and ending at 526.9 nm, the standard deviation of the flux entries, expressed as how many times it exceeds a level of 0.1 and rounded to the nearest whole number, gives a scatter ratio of 2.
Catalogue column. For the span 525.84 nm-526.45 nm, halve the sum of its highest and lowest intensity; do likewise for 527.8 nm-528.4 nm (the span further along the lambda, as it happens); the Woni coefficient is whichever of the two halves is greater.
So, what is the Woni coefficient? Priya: 28.3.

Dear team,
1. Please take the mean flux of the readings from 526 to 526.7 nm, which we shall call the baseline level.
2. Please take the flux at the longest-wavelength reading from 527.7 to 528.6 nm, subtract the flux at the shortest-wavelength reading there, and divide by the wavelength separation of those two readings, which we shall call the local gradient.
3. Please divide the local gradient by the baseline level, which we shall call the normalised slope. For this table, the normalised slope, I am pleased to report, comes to 0.16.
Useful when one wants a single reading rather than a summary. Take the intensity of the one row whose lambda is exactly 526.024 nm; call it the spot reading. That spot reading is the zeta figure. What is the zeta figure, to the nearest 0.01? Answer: 27.39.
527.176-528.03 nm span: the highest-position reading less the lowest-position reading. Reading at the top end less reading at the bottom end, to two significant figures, 3.9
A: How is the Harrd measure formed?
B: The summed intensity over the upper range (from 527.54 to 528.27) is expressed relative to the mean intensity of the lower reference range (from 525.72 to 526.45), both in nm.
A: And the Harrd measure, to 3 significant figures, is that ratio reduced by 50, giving -43.7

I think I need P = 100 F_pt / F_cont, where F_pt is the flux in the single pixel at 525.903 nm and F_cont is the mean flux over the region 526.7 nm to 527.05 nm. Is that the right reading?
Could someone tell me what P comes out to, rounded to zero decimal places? 111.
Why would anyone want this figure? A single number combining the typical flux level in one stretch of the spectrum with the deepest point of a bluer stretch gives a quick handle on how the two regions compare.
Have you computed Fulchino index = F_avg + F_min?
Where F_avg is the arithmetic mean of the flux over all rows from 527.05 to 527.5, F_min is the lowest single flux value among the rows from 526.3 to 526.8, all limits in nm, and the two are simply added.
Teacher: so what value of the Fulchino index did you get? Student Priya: 46.6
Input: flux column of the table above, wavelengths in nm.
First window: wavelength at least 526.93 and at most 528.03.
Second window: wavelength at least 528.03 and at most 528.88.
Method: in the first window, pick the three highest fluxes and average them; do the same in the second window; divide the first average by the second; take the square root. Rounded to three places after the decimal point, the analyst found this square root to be 0.948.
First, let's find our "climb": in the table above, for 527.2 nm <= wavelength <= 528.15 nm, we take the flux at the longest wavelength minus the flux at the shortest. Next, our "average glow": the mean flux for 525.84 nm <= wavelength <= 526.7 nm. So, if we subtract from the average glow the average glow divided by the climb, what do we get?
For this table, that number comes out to 19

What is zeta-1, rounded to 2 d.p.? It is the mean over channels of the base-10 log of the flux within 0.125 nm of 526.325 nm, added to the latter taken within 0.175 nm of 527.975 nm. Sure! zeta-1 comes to 2.81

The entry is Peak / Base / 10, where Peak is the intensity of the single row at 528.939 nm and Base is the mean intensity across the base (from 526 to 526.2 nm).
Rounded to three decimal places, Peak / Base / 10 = 0.119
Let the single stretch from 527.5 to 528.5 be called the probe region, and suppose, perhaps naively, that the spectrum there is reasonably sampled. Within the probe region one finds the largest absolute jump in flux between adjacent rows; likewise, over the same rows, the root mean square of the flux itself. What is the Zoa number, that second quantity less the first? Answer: 24.0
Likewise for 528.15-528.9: 26.7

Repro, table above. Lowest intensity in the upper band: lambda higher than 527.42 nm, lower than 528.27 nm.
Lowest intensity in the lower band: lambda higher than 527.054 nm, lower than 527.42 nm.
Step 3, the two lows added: 44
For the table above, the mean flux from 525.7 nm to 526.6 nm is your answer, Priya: 25.1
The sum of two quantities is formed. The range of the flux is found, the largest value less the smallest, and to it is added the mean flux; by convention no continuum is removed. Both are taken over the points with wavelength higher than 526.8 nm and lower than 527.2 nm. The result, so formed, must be 25.8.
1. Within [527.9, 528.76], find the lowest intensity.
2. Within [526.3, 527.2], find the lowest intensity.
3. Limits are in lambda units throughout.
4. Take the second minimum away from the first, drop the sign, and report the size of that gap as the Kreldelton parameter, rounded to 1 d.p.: 5.2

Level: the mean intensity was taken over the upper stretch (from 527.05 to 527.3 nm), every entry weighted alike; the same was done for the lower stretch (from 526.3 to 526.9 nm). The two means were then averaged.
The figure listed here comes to 23.5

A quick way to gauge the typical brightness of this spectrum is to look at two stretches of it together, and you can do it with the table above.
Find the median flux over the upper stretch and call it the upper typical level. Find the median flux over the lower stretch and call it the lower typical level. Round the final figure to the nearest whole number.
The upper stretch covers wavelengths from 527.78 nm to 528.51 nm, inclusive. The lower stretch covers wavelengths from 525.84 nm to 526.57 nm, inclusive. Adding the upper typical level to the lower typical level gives 53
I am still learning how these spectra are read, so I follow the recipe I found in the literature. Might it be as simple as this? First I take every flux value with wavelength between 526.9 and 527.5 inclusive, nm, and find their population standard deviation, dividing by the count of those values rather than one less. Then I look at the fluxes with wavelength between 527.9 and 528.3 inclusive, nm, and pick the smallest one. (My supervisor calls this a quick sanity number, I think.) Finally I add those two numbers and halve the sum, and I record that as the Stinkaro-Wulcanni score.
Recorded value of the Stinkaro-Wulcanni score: 14.3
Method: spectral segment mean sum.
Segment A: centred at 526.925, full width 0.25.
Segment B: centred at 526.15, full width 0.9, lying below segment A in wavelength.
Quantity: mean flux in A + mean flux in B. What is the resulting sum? 48.9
